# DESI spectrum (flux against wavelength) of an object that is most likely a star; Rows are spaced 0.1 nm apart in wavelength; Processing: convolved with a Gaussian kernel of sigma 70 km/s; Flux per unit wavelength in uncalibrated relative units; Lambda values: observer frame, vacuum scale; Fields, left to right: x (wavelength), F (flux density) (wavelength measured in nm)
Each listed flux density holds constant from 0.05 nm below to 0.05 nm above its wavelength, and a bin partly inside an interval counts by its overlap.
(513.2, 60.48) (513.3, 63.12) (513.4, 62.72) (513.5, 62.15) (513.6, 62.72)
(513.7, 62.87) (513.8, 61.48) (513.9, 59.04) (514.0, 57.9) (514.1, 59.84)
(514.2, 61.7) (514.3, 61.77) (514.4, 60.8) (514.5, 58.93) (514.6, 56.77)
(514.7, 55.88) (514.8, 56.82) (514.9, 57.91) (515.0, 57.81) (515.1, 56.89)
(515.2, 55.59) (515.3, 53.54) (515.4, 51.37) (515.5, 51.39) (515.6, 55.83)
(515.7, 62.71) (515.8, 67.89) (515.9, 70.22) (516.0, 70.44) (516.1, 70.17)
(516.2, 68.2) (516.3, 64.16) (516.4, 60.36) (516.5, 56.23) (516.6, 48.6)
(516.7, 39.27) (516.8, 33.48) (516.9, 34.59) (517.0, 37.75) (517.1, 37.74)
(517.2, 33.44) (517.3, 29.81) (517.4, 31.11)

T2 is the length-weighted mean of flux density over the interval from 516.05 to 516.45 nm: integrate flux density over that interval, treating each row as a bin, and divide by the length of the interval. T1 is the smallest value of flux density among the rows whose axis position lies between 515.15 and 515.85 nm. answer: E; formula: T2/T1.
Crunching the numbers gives 1.28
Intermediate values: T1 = 51.37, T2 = 66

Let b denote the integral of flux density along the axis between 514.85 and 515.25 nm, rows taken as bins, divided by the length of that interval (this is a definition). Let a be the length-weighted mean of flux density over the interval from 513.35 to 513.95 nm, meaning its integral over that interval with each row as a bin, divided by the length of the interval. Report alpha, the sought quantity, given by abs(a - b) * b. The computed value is 273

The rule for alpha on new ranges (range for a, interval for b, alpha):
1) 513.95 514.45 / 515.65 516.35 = 493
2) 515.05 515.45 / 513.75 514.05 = 305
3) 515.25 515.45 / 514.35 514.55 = 444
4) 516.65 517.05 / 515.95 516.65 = 1648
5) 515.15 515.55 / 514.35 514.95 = 282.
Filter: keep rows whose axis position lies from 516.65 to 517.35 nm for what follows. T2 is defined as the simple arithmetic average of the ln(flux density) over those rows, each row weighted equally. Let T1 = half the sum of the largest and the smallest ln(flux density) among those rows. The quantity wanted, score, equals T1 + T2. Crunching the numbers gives 7.09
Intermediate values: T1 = 3.53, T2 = 3.56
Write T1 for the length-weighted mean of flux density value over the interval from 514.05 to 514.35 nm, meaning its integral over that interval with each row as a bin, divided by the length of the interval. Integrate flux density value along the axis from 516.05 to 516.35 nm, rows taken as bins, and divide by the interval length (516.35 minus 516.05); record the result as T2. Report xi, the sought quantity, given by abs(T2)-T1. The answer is 6.4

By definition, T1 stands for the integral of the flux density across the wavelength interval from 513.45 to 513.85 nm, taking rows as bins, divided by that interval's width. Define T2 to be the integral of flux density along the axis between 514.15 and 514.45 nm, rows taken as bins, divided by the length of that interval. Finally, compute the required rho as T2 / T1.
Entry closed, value 0.99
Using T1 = 62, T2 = 61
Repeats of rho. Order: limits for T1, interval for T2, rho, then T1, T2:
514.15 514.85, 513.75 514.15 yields 1.01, 59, 60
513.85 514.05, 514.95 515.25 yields 0.97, 58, 57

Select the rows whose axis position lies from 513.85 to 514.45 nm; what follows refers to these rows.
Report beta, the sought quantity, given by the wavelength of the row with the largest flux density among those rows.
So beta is 514.3 nm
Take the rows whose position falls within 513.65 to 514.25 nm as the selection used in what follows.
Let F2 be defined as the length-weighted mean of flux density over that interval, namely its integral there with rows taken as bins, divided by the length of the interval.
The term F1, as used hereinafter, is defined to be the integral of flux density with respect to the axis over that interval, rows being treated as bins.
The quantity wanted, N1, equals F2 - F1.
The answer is 24.2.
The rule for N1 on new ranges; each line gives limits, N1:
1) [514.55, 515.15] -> 22.8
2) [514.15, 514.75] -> 23.7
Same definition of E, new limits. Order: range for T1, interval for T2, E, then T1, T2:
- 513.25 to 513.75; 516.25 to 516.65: 0.92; 62.15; 57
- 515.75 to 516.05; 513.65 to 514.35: 0.89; 67.89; 61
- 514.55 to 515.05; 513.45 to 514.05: 1.09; 55.88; 61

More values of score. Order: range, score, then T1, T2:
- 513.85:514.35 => 8.19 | 4.09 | 4.09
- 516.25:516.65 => 8.07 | 4.02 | 4.04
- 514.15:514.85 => 8.15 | 4.07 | 4.08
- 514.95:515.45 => 8.01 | 4.00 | 4.01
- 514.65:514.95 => 8.08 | 4.04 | 4.04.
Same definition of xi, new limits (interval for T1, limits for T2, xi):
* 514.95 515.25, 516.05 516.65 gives 4.5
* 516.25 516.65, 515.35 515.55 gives -6.0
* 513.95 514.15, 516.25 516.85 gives -8.5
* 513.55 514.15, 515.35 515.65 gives -7.8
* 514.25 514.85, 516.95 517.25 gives -22.2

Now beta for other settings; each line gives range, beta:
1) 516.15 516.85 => 516.2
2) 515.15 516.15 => 516.0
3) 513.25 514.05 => 513.3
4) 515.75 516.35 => 516.0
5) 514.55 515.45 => 514.9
